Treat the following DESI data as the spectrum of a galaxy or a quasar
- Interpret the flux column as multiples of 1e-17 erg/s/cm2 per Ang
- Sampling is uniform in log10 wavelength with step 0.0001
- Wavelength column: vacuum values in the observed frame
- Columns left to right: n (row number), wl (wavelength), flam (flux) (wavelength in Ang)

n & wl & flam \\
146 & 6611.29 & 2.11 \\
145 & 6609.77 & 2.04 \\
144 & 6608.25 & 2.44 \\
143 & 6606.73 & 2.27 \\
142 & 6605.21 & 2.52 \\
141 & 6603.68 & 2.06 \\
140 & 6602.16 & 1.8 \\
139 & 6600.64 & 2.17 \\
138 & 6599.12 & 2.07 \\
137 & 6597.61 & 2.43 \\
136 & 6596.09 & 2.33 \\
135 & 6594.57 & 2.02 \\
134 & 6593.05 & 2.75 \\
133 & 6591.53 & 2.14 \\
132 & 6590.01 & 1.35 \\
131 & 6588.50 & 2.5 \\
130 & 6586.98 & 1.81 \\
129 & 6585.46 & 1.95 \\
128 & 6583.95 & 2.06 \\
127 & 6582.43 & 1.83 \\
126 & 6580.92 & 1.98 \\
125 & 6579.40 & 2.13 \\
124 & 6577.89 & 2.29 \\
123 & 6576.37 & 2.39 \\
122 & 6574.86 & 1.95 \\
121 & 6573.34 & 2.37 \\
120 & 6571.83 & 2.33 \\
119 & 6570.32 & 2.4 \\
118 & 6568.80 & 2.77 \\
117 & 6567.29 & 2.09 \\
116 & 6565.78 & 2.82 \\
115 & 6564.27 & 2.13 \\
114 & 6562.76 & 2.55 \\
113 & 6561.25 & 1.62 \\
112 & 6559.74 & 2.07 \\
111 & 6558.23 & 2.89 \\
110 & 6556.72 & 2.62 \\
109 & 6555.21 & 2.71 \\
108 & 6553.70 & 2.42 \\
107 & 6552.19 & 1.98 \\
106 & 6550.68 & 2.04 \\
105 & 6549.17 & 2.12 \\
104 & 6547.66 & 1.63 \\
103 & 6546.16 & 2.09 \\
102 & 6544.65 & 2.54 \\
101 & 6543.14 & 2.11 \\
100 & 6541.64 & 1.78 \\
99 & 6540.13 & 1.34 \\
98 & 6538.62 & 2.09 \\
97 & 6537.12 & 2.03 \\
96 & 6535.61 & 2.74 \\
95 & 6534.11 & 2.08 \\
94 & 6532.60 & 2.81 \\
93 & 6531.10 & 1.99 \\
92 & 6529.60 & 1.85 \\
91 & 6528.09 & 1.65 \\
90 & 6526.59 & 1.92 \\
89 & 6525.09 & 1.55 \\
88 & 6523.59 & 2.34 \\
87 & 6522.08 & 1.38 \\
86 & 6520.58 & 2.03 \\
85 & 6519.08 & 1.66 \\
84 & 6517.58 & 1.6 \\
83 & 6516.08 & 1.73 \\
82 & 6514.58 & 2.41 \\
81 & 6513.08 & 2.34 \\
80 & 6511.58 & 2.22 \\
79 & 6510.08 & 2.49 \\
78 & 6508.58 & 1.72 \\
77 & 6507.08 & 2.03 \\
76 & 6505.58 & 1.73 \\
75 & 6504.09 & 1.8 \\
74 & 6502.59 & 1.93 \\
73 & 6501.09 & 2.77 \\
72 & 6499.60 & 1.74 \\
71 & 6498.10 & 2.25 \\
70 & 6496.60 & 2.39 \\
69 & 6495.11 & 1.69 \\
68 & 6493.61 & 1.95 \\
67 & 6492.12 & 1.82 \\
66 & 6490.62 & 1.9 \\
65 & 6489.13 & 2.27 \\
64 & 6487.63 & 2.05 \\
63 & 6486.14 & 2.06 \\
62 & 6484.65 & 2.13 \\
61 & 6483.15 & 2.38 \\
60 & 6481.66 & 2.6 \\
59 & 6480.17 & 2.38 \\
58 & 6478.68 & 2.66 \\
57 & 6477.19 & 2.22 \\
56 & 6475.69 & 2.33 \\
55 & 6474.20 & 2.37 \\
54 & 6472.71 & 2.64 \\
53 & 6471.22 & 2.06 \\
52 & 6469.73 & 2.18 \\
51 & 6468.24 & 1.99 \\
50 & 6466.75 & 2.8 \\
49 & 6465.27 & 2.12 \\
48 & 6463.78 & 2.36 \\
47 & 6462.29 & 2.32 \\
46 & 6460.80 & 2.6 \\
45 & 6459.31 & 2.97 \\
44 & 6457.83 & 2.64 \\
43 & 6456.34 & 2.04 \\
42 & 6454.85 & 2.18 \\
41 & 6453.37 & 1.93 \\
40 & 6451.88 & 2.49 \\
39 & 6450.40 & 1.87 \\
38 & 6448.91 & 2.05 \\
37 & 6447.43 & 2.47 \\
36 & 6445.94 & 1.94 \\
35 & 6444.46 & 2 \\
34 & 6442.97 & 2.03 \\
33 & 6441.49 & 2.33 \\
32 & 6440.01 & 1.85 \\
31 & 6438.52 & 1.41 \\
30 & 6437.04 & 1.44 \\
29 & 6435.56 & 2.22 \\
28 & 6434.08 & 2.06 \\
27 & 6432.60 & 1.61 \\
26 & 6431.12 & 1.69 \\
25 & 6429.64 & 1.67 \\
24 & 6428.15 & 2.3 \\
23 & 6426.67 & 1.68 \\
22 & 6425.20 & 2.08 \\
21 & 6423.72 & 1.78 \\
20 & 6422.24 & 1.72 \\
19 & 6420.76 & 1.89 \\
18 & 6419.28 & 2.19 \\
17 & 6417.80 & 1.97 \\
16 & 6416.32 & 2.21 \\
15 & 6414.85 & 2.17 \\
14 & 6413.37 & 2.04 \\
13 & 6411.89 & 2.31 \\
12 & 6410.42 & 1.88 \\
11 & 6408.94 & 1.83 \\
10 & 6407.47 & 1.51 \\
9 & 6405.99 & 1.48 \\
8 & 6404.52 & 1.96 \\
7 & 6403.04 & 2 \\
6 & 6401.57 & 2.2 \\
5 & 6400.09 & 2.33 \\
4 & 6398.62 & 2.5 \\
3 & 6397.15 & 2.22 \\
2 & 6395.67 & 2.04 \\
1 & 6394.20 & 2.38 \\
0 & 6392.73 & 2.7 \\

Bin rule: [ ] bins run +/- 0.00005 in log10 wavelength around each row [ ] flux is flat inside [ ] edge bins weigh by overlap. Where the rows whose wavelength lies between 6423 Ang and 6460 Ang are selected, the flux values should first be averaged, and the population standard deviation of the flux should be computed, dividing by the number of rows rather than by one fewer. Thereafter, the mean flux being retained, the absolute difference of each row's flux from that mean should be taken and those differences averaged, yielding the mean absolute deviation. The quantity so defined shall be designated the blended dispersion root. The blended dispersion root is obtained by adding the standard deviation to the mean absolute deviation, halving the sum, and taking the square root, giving 0.57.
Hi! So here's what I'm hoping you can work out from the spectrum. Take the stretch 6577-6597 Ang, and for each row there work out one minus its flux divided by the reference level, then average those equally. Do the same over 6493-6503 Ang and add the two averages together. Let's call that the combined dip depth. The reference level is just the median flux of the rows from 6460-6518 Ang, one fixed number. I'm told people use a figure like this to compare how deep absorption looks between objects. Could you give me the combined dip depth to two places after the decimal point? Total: 0.11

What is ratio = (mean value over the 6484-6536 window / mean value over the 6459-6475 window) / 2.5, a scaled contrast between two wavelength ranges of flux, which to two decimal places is 0.34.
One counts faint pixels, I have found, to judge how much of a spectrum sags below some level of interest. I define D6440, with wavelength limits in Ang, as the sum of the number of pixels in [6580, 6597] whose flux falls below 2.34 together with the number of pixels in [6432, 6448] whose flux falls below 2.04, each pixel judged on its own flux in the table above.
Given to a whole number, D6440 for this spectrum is 16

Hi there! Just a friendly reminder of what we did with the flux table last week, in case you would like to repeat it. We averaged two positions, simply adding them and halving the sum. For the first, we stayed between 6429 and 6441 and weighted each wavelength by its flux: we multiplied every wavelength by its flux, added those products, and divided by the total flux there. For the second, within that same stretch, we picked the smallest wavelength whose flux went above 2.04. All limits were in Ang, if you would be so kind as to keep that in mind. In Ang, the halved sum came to 6434.4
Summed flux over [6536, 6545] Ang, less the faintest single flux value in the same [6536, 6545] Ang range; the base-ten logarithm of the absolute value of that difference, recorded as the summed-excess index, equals 1.02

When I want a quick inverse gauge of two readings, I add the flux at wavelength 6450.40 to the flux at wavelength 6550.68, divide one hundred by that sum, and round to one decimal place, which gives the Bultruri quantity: 25.6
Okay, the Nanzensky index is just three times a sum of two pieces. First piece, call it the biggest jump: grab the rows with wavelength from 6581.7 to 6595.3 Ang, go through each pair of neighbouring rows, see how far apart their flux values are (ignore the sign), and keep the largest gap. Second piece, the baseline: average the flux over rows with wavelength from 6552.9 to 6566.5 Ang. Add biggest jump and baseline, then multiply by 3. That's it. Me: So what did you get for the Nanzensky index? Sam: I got 10.7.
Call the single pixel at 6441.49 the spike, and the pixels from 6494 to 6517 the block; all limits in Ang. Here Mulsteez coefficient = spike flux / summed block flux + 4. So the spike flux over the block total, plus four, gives 4.07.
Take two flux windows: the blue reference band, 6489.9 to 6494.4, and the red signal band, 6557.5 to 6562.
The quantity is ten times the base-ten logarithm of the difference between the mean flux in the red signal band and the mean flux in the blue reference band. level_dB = -5.2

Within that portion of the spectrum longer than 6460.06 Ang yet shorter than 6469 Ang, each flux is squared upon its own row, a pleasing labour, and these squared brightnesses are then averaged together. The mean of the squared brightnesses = 5.67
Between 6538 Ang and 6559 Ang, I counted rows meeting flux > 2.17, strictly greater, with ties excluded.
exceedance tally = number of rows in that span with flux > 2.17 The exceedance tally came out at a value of 5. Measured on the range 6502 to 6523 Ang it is 4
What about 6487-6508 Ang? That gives 4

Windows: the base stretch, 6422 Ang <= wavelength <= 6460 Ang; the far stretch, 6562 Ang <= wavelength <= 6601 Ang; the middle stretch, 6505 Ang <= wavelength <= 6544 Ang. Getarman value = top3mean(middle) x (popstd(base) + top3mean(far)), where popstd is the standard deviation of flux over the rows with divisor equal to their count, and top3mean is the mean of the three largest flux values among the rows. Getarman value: 8.42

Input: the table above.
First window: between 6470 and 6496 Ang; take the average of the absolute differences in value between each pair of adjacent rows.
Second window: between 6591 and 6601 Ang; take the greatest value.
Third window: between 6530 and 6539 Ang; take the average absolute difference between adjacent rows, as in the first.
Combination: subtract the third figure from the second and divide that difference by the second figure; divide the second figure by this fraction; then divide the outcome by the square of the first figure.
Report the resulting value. 71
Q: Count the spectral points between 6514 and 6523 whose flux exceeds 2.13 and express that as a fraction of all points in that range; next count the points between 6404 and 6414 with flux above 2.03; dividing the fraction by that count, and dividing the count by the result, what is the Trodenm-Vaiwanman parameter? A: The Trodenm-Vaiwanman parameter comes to 24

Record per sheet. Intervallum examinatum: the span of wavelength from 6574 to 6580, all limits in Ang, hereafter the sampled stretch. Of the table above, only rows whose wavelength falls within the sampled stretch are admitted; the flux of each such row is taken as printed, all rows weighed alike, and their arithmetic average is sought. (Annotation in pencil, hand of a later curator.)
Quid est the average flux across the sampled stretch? 2.19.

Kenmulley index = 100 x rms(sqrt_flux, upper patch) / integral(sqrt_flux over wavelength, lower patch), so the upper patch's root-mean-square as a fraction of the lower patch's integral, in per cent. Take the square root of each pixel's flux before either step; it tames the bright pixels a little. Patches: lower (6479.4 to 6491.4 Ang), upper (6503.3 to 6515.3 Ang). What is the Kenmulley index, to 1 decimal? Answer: 8.1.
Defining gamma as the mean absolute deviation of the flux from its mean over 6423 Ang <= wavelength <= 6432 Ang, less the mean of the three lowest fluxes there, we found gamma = -1.5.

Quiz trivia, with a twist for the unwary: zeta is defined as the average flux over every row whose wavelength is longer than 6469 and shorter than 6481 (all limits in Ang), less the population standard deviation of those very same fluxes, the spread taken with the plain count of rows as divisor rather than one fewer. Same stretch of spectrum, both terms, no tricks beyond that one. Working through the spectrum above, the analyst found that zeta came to 2.16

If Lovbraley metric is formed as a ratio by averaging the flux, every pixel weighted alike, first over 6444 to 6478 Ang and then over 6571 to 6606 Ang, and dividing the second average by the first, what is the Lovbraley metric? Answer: 0.94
